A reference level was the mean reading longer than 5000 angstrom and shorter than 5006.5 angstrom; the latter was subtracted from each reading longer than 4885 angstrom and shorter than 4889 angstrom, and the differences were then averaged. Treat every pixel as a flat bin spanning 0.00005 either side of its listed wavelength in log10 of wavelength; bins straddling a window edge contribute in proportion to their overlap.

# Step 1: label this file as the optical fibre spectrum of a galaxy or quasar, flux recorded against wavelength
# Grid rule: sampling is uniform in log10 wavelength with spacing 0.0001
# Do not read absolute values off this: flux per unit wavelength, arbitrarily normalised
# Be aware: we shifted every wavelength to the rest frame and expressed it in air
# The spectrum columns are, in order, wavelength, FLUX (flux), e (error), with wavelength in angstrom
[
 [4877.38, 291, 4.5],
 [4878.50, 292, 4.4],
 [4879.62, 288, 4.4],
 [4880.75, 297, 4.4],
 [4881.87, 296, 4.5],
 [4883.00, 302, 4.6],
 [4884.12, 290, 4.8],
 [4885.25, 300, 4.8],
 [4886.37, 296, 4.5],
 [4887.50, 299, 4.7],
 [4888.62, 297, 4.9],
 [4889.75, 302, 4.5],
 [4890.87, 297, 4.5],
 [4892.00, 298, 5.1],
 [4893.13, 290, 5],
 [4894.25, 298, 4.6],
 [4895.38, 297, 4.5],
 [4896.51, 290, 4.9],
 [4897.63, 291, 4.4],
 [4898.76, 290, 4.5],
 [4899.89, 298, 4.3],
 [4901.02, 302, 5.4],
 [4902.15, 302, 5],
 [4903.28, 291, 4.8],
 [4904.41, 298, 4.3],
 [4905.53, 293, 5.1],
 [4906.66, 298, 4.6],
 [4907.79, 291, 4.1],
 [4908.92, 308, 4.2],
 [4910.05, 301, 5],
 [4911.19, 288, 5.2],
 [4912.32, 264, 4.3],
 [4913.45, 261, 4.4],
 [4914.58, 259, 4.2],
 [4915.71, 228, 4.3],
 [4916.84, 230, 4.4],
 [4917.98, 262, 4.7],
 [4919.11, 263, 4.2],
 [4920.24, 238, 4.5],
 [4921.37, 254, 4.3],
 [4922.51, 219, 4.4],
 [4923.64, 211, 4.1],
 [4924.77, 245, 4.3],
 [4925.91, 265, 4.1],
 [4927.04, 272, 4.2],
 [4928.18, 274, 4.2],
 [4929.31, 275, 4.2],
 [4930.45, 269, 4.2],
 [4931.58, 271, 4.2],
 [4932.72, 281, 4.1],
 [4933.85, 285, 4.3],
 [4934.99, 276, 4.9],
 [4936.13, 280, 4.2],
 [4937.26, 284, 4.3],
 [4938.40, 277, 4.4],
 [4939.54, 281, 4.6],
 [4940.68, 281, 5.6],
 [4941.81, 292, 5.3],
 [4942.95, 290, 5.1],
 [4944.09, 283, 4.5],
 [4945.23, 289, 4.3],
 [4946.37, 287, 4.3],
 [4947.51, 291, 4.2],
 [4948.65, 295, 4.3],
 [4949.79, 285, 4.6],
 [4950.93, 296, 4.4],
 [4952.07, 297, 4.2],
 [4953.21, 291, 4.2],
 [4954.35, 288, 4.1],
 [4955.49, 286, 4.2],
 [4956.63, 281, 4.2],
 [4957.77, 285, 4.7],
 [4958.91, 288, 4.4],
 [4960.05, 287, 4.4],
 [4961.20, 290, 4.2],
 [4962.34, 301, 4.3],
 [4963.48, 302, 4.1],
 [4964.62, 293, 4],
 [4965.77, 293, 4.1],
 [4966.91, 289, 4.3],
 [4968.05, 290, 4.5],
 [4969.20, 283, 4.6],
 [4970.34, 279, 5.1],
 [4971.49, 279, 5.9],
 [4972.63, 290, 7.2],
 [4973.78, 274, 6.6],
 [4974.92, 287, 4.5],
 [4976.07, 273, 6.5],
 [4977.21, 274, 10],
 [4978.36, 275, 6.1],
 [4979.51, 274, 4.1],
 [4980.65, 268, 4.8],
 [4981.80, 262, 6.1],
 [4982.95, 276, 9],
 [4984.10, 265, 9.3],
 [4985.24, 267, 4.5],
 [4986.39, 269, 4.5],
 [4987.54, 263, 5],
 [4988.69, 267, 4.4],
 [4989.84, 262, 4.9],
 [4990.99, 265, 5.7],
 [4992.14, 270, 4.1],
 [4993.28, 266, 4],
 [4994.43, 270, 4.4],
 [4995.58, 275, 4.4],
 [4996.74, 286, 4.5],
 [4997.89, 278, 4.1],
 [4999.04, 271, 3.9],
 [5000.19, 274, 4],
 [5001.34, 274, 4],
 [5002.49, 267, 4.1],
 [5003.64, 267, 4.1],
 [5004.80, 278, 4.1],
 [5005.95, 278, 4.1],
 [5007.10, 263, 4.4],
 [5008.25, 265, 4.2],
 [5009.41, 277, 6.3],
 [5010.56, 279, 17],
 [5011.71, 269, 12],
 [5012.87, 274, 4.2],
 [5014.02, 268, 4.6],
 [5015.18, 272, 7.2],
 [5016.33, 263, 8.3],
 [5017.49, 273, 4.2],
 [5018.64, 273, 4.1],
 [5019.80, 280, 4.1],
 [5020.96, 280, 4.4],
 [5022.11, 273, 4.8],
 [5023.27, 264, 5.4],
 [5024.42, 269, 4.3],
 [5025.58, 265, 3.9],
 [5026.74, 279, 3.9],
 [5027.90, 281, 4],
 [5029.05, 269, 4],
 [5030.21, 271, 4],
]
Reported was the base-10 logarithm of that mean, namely 1.40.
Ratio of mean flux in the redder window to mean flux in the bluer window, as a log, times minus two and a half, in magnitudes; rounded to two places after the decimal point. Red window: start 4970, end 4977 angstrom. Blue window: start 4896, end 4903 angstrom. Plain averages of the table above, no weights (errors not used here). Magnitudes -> 0.06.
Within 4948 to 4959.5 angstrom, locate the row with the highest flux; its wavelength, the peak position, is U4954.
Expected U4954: 4952.07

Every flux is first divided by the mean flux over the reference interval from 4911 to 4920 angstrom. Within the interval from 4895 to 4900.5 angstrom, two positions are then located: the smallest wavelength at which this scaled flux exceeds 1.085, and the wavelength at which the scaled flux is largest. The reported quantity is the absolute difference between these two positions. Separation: 4.5 angstrom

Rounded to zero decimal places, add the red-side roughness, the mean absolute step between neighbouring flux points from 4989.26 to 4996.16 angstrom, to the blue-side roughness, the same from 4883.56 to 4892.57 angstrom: 8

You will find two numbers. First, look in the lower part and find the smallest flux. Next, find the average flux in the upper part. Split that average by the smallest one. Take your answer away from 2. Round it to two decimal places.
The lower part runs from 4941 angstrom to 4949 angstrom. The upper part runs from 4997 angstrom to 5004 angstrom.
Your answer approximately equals 1.04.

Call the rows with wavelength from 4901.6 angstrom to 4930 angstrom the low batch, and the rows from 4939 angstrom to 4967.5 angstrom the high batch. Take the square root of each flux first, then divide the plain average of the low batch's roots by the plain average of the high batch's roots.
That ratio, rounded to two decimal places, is 0.96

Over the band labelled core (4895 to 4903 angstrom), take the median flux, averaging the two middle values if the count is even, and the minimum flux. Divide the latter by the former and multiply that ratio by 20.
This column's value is 19.5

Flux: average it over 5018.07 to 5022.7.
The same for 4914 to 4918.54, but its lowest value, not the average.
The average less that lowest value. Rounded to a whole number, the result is 48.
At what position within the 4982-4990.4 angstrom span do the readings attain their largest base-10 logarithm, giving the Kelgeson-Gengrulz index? 4982.95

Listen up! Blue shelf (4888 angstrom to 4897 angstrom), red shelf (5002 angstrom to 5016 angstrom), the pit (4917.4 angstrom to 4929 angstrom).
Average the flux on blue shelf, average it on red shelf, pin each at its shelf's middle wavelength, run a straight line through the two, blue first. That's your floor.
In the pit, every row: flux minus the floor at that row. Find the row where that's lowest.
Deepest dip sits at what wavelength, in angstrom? 4923.64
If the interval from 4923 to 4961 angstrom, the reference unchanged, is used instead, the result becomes 4923.64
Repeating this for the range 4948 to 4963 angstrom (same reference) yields 4956.63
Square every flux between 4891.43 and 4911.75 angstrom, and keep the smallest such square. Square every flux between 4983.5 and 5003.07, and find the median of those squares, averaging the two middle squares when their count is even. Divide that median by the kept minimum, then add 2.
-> 2.9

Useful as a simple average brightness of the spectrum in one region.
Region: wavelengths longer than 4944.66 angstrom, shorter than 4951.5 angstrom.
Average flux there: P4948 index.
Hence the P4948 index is 290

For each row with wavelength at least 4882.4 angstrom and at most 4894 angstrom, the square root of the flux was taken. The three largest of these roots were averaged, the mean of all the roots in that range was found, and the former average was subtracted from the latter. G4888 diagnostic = -0.12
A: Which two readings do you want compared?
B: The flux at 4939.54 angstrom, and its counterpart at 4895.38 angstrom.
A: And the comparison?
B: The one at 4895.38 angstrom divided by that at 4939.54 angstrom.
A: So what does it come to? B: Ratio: 1.06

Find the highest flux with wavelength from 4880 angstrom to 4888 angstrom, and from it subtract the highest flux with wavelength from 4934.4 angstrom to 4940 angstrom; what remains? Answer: 18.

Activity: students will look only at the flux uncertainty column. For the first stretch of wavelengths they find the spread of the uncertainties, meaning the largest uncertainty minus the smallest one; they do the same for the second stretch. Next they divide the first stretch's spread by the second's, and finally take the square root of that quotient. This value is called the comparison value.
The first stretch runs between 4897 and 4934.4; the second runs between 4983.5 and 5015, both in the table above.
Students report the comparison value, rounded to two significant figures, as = 0.32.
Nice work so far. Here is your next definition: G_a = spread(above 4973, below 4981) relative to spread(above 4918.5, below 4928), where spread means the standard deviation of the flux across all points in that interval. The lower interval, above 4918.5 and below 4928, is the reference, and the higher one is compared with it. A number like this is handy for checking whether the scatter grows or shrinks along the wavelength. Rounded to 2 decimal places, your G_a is 0.26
